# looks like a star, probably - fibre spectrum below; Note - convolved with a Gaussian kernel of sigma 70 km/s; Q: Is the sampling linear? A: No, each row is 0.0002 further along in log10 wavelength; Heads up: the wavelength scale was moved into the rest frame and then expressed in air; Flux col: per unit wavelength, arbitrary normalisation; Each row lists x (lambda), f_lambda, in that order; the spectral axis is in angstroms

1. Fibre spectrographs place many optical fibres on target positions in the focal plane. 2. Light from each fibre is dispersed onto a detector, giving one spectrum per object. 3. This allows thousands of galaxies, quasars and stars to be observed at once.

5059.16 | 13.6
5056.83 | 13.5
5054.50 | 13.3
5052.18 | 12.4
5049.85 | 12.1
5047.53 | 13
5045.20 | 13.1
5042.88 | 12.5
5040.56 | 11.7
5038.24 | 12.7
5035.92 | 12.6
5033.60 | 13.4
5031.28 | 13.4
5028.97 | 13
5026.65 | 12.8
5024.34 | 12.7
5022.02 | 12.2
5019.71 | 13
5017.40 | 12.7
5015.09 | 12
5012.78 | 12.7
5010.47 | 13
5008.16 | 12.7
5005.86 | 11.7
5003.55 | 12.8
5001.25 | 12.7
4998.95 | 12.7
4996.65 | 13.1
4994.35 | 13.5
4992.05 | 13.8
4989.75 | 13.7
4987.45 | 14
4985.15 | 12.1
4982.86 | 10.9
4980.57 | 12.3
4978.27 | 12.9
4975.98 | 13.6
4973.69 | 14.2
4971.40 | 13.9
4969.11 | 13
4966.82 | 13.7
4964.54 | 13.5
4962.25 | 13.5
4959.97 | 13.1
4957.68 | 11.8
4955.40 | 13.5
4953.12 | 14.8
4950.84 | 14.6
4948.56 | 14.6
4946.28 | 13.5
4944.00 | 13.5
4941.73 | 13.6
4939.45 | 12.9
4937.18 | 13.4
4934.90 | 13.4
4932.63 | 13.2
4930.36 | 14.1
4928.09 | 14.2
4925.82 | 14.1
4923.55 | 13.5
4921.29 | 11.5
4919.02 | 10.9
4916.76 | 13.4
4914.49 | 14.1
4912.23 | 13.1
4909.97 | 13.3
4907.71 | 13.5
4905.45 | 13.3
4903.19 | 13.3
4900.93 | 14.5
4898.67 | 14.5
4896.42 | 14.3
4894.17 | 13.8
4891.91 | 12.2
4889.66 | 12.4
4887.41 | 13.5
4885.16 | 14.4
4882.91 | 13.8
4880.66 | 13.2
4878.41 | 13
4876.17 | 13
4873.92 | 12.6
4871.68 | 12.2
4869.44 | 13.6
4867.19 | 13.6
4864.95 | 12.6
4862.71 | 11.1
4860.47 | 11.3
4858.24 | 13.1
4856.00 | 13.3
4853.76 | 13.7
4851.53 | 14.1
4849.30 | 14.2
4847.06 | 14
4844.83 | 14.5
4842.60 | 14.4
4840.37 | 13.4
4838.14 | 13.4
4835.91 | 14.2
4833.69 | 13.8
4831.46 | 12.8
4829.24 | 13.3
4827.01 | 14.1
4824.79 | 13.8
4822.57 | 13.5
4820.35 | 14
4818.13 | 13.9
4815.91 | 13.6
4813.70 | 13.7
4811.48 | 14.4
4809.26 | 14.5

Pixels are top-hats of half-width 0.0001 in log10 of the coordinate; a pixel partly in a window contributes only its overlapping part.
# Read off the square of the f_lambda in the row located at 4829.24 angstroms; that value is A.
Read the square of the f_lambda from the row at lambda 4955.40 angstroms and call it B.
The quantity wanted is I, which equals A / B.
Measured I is 1.0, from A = 177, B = 182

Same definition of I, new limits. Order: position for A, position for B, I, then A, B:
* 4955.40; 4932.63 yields 1.0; 182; 174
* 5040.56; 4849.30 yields 0.7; 137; 202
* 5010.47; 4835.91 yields 0.8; 169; 202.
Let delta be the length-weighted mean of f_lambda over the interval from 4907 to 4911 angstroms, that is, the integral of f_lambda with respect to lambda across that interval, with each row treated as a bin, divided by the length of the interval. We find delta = 13.4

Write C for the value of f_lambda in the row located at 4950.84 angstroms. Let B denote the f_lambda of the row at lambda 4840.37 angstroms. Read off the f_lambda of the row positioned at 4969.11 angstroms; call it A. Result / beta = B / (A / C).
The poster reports 15.0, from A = 13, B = 13.4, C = 14.6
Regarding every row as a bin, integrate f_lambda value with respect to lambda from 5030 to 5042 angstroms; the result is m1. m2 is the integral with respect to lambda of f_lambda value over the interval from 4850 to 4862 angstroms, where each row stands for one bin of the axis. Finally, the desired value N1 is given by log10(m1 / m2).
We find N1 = -0.01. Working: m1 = 153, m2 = 157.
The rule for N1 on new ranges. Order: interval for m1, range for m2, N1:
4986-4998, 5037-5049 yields 0.03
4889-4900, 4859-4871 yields 0.00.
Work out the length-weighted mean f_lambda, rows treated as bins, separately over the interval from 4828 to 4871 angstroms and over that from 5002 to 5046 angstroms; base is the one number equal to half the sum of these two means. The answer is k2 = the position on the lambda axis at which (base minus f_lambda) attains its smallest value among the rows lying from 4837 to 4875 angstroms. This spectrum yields 4844.83 angstroms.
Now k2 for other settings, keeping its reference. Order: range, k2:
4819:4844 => 4842.60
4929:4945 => 4930.36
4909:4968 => 4953.12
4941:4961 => 4953.12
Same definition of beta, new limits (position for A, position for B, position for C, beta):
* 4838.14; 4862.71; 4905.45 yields 11.0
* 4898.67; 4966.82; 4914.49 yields 13.3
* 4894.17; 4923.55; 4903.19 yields 13.0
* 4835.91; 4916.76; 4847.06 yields 13.2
